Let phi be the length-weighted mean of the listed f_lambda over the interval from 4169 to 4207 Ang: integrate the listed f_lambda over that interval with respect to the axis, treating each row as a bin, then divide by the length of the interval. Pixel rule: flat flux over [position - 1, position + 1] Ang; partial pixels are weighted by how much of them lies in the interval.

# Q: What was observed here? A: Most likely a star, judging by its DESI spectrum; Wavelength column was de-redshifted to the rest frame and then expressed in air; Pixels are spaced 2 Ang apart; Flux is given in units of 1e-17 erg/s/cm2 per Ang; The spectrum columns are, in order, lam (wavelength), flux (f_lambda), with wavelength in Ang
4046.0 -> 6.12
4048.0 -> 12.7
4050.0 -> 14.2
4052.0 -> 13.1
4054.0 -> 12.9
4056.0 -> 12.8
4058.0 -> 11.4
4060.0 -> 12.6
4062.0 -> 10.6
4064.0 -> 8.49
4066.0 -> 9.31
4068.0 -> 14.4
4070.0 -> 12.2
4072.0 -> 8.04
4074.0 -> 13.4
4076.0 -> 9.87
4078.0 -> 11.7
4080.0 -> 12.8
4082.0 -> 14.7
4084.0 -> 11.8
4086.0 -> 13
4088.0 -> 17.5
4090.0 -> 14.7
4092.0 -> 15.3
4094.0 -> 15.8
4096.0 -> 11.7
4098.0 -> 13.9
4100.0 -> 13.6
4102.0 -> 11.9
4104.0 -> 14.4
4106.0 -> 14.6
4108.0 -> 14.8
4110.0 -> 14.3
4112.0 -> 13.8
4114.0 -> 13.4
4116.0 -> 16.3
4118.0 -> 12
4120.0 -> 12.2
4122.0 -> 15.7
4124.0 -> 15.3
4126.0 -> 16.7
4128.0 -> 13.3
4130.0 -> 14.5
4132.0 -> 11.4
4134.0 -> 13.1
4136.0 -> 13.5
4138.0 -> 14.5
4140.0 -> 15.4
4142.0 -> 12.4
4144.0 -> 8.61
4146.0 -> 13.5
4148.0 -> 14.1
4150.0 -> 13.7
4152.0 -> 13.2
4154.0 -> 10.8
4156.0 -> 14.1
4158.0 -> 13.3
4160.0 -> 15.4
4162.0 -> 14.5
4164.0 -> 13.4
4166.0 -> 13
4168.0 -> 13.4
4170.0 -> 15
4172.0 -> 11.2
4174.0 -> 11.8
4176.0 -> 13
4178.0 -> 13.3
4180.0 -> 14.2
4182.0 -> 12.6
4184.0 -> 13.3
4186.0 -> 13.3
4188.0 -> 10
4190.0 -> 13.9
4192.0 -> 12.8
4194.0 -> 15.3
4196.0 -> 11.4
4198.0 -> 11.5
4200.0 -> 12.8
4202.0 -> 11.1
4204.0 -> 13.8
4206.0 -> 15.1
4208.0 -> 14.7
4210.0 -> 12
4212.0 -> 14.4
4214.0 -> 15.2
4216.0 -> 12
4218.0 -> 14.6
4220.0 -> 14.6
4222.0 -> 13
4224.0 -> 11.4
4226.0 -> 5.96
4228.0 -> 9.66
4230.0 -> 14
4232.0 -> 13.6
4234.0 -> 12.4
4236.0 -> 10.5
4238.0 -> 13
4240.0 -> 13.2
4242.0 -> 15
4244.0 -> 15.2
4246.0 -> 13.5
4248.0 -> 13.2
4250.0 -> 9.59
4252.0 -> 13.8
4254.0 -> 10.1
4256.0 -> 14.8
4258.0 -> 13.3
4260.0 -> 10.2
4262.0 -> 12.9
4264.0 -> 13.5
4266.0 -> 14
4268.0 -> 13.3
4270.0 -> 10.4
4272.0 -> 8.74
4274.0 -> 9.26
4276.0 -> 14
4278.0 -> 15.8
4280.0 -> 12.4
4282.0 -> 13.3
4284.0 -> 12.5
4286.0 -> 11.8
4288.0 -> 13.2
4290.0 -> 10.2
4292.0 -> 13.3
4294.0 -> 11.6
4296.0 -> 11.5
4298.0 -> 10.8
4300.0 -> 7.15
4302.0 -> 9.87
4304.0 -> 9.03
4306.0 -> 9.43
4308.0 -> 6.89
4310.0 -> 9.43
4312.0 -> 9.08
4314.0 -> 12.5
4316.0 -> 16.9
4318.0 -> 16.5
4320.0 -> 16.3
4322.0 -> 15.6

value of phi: 12.9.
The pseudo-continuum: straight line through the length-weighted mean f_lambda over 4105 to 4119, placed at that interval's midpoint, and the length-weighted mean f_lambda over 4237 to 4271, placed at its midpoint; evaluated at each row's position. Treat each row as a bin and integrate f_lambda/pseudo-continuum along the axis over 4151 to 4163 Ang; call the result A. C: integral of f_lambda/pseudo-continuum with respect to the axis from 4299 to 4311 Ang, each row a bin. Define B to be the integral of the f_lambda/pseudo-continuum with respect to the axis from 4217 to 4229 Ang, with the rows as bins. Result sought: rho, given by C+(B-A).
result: 7.0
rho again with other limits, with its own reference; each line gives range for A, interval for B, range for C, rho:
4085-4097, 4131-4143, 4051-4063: 9.3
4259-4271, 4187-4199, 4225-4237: 9.6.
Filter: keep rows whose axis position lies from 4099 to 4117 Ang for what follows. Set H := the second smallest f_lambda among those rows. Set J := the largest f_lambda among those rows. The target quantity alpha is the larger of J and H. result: 16.3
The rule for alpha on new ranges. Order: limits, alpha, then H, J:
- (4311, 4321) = 16.9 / 12.5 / 16.9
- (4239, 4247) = 15.2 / 13.5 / 15.2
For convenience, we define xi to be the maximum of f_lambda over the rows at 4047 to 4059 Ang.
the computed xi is 14.2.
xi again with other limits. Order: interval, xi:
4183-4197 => 15.3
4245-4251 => 13.5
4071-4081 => 13.4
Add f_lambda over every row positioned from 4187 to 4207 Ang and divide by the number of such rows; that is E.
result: 12.8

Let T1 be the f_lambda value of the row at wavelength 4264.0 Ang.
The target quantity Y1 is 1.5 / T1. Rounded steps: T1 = 13.5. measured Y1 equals 0.111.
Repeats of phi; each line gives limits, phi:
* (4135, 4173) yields 13.3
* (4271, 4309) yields 11.1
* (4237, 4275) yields 12.5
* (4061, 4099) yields 12.6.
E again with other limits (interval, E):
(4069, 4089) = 12.5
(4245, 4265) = 12.5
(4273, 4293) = 12.6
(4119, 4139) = 14.0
